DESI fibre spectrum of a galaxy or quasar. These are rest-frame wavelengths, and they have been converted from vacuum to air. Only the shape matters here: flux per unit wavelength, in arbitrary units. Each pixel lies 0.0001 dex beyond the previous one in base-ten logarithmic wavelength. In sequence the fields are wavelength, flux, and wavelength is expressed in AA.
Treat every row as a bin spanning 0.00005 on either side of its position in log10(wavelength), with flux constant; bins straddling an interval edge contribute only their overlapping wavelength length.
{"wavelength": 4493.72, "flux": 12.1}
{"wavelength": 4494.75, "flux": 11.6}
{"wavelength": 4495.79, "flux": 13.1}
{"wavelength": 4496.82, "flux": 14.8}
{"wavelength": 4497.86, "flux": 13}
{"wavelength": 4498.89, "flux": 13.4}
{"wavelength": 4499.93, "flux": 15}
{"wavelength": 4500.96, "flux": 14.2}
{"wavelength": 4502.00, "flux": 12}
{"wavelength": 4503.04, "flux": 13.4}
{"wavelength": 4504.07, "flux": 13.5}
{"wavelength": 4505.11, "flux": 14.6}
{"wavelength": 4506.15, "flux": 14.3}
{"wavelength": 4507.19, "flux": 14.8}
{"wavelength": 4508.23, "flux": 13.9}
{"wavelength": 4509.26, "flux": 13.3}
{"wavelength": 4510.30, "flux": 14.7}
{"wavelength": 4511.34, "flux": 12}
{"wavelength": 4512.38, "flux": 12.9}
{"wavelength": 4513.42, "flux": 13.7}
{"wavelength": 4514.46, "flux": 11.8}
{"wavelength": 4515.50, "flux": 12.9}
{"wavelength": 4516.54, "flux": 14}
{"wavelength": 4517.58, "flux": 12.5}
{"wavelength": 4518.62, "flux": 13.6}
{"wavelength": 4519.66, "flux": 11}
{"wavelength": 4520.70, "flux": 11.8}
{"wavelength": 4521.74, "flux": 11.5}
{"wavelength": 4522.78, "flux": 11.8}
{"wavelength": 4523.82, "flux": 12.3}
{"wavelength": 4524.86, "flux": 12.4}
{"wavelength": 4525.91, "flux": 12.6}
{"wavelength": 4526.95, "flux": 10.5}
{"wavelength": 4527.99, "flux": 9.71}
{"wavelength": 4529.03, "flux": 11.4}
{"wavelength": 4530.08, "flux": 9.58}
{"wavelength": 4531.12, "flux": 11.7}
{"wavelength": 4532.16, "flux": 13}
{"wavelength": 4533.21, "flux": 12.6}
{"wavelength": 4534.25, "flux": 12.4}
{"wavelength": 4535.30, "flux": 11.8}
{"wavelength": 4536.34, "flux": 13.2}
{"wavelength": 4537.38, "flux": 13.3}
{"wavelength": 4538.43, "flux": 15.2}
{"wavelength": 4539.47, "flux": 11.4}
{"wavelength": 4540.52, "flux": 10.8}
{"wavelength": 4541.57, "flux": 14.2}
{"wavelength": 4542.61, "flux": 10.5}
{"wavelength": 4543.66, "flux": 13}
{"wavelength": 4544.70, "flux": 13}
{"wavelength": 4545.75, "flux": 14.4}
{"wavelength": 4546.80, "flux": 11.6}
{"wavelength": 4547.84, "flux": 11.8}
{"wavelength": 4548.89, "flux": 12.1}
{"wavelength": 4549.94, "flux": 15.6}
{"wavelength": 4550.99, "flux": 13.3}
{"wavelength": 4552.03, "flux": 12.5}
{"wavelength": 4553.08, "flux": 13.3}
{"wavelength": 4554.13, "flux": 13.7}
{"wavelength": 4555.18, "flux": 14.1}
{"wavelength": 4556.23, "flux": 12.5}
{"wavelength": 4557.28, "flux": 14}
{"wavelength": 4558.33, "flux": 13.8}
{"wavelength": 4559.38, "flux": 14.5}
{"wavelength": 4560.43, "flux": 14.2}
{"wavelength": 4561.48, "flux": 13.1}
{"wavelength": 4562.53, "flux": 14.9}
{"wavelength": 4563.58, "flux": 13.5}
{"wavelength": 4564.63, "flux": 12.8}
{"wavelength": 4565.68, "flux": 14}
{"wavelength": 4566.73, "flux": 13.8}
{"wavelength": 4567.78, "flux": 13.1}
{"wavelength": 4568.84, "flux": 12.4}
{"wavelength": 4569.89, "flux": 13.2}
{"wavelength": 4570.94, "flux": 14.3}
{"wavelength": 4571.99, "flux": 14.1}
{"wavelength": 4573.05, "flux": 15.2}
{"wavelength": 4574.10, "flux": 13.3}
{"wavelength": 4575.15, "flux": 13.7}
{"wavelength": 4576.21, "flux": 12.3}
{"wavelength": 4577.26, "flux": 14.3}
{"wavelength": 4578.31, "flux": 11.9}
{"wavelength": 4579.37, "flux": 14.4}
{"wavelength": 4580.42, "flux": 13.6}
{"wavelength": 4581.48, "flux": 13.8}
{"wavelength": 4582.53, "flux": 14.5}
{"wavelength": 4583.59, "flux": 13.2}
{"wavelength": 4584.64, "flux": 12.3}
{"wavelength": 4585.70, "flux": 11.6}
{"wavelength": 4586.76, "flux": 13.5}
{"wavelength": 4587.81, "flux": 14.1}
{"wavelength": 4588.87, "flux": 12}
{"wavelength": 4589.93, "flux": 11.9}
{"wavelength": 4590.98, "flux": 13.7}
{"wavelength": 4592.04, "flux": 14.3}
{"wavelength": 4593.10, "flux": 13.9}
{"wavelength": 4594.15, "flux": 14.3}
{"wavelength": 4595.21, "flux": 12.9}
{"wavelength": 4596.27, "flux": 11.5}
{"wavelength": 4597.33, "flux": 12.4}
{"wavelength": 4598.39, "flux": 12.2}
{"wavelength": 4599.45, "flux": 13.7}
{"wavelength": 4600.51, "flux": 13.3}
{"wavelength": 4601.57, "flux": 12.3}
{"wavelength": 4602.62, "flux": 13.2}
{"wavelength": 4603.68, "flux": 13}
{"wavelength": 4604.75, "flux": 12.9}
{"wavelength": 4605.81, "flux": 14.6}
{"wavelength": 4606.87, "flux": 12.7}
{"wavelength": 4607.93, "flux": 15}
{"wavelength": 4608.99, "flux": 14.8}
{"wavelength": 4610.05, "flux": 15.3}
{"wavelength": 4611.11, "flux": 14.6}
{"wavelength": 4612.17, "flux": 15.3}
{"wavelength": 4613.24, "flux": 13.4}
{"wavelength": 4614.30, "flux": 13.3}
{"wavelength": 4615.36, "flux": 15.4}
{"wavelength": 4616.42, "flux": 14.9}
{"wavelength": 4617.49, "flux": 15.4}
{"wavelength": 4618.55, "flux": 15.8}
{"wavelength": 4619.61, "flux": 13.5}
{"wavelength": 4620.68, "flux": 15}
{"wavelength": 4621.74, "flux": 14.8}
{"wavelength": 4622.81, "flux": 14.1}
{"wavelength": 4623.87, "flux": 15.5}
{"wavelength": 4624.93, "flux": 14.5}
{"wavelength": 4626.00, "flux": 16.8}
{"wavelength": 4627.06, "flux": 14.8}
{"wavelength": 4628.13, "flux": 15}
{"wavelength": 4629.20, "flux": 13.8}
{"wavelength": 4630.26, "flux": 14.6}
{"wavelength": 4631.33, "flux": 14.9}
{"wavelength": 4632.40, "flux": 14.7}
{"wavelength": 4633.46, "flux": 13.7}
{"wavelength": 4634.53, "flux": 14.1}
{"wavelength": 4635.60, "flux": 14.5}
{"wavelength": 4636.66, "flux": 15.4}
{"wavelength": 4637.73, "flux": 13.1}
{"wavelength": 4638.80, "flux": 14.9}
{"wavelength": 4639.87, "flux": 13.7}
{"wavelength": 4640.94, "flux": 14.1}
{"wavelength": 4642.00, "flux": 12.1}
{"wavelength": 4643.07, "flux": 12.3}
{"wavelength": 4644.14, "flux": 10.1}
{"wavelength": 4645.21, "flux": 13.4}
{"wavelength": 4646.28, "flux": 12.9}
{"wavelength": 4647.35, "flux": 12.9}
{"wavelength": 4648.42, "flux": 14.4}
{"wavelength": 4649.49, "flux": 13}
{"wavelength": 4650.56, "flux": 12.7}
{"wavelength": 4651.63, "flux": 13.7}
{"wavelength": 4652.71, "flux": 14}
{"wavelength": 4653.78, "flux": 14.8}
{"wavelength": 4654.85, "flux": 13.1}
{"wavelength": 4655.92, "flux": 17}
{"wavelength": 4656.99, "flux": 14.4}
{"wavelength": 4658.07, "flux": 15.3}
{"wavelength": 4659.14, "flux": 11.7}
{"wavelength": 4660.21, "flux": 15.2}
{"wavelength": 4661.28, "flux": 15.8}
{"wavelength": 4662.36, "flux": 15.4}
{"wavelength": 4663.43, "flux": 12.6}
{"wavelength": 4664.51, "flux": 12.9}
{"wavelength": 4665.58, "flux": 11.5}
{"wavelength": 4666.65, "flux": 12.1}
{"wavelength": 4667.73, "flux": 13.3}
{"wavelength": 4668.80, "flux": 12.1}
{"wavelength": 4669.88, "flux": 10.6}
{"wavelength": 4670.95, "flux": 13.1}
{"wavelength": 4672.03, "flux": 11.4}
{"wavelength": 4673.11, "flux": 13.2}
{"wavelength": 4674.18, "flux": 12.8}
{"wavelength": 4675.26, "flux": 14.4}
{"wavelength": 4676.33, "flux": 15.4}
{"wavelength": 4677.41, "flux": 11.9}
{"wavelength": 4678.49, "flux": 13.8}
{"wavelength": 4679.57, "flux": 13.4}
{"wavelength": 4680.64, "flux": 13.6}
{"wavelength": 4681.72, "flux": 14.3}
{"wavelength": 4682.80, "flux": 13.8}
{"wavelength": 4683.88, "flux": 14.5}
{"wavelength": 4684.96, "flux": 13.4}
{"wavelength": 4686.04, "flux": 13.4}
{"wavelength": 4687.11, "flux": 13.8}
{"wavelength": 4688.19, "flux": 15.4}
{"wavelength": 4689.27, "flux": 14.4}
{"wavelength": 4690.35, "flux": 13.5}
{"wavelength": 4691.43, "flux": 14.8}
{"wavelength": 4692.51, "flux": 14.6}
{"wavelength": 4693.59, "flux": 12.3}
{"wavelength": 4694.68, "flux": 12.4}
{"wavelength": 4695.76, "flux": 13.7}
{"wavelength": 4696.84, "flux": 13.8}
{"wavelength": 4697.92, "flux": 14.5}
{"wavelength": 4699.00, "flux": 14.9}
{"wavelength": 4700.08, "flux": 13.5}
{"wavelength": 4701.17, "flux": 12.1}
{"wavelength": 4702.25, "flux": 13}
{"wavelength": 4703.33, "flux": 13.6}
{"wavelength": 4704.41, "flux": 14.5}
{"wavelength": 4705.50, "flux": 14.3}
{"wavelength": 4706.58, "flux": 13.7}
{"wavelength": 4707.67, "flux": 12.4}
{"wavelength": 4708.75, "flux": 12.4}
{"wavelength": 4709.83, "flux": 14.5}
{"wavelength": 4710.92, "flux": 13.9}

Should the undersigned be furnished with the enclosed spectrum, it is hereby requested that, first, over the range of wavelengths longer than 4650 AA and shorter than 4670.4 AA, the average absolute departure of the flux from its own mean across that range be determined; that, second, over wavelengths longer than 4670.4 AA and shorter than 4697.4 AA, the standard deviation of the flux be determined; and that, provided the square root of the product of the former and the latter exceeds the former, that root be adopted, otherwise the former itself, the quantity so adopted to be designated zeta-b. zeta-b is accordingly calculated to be 1.4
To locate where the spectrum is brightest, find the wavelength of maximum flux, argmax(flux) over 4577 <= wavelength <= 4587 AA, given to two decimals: 4582.53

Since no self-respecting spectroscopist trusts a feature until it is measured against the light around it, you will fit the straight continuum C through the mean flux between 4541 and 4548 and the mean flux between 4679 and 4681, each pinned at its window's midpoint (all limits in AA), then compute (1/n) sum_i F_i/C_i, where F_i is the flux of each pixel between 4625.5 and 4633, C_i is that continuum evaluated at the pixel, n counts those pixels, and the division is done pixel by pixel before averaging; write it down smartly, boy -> 1.13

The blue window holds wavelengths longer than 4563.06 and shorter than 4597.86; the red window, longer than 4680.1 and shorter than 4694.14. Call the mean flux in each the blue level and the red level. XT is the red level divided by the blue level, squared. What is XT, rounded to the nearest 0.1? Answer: 1.1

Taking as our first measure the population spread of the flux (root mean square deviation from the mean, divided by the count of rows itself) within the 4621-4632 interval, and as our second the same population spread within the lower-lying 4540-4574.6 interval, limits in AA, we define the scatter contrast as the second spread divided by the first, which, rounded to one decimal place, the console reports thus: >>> 1.5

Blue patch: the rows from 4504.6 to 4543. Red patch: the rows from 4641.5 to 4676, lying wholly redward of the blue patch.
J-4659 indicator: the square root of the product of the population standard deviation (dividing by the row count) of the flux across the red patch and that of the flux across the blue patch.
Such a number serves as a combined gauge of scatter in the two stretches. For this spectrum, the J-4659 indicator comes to 1.45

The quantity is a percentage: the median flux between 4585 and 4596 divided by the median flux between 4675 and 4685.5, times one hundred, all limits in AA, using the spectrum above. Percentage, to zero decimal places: 99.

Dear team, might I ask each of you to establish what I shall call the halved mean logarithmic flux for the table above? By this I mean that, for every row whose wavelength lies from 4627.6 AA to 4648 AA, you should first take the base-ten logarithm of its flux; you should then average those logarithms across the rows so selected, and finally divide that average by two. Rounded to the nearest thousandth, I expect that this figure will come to 0.567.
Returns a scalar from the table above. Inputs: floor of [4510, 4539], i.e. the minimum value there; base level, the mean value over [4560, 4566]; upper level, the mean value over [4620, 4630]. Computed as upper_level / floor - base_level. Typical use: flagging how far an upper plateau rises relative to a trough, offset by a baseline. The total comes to -12.2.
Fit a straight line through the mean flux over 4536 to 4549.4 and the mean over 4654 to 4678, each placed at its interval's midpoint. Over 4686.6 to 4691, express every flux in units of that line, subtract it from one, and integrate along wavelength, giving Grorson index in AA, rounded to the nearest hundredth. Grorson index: -0.23 AA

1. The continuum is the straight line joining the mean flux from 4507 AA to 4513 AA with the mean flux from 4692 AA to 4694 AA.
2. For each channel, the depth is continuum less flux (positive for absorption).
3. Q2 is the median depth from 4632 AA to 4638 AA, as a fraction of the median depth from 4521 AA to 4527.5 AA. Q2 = -0.5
